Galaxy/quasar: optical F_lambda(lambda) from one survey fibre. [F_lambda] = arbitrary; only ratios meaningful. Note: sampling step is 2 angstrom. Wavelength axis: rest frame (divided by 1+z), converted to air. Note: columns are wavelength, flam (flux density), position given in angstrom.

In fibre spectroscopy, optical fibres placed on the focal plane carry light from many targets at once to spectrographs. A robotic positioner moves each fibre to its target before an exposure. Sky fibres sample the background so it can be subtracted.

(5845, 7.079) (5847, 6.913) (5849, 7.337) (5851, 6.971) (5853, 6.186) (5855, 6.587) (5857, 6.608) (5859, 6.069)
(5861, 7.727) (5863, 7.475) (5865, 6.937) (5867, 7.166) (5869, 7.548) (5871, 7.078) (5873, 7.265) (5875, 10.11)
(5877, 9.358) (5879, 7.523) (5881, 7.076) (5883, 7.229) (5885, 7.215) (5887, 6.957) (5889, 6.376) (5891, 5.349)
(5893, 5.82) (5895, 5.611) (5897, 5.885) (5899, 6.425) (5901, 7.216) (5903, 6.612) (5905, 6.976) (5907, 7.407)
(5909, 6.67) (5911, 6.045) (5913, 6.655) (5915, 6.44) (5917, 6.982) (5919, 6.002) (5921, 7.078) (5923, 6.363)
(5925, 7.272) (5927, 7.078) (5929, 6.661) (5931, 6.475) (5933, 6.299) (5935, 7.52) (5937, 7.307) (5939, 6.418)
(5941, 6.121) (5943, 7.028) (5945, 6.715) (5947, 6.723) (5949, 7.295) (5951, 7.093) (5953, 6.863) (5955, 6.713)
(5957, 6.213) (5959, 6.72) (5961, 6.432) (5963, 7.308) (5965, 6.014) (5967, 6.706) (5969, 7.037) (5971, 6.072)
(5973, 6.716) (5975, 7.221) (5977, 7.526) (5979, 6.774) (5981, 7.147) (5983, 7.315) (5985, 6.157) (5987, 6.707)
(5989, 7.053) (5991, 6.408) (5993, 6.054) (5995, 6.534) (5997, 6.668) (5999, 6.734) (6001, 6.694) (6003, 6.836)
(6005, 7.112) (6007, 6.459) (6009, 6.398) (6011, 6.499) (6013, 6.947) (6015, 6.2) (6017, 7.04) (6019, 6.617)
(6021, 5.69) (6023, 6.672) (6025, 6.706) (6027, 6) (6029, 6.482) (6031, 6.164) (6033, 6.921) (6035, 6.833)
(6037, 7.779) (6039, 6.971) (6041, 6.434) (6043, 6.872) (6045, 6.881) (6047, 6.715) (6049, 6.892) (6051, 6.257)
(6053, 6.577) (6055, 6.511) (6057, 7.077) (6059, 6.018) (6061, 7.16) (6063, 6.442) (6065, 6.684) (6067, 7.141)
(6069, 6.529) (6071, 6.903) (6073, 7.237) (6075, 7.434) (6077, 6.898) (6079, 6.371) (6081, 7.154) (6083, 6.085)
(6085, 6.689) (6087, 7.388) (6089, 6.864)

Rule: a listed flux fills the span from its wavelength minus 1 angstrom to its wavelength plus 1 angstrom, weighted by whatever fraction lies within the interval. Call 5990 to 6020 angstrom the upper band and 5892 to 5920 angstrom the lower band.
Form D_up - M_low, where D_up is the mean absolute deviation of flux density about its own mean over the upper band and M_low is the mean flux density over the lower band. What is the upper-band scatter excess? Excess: -6.25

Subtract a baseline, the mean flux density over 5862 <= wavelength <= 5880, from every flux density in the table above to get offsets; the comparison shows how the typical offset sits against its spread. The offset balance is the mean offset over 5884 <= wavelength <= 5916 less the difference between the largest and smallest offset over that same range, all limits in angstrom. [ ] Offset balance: -3.4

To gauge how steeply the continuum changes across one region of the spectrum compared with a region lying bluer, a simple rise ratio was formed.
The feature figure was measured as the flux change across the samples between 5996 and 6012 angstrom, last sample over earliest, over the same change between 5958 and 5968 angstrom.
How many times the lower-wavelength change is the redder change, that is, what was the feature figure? 12.1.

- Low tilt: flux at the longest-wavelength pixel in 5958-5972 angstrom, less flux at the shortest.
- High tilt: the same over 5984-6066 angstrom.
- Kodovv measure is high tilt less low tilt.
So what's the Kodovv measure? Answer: 1.2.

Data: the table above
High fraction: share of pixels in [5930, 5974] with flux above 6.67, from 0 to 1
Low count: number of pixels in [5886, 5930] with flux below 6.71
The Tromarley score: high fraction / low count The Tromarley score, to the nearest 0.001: 0.045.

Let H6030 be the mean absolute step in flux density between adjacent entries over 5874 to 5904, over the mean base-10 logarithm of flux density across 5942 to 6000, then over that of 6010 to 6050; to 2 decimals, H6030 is 0.83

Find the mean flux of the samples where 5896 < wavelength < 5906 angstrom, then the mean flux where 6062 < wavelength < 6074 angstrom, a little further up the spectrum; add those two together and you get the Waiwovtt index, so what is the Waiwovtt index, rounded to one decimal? 13.4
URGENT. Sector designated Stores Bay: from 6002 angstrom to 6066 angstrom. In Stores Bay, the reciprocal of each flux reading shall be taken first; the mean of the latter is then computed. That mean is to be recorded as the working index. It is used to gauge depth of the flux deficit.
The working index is 0.151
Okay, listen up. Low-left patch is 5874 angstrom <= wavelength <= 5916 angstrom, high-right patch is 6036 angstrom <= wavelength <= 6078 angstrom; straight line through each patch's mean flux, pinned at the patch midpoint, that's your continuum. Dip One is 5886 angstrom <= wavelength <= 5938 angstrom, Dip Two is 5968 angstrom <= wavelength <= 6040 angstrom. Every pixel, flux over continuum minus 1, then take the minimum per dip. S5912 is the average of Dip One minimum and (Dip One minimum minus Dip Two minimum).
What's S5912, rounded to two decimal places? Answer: -0.14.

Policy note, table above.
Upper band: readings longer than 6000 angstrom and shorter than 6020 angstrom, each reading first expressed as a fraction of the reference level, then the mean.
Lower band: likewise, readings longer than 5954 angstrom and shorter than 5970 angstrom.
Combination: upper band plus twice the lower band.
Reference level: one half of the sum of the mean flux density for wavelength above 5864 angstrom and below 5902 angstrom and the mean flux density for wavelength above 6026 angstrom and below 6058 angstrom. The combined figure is 2.90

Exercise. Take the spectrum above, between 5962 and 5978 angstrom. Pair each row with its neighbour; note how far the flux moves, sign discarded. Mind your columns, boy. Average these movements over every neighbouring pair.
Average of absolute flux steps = 0.68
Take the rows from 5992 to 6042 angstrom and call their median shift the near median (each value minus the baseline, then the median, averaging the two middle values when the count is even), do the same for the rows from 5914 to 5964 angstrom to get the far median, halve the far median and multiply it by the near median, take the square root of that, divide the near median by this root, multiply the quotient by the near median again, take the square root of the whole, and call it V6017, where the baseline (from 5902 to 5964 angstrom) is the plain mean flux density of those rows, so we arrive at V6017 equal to 0.44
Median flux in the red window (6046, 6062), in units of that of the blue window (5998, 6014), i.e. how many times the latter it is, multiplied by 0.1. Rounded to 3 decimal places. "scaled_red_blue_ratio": 0.099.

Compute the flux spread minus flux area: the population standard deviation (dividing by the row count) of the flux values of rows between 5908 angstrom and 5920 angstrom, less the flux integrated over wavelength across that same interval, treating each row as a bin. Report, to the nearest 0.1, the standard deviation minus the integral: -77.2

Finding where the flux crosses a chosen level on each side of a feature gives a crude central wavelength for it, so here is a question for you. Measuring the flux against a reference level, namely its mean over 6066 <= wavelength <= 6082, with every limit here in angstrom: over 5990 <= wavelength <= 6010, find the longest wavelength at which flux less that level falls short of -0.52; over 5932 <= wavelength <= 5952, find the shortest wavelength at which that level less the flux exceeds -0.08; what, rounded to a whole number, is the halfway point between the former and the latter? 5971 angstrom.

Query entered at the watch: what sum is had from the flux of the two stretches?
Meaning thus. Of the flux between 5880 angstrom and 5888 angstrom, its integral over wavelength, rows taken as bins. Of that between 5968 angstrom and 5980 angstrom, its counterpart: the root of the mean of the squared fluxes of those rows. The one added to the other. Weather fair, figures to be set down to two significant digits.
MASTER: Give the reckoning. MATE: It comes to 64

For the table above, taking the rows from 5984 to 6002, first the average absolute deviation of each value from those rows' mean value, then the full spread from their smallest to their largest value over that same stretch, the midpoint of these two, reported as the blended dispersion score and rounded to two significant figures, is 0.62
